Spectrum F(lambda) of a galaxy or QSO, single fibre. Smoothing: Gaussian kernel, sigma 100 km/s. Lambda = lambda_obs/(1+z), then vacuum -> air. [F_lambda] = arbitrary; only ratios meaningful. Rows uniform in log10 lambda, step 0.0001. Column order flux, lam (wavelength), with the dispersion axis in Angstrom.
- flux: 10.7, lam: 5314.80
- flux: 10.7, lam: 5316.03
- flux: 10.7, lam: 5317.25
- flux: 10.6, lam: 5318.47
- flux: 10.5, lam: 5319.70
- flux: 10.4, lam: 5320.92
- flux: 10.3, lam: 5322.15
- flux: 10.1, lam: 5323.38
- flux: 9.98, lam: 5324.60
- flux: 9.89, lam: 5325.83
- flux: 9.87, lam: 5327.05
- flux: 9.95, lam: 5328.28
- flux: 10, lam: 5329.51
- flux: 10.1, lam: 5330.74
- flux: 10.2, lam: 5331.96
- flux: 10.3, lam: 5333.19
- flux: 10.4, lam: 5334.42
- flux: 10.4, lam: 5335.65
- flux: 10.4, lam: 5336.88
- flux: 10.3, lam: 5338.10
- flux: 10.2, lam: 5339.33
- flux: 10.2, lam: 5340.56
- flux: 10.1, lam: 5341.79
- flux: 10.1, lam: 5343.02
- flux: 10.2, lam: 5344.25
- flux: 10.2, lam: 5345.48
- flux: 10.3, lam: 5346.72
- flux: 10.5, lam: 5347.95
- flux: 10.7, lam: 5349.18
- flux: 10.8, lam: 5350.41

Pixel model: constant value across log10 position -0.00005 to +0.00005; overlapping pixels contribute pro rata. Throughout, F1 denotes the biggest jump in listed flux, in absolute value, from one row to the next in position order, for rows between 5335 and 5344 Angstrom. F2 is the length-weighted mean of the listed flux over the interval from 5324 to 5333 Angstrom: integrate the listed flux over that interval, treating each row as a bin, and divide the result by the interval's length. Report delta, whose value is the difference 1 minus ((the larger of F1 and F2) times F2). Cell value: -99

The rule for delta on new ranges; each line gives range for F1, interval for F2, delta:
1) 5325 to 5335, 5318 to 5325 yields -105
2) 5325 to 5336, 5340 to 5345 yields -102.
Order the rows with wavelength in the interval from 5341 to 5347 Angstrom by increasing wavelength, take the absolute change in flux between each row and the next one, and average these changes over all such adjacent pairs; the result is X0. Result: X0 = 0.050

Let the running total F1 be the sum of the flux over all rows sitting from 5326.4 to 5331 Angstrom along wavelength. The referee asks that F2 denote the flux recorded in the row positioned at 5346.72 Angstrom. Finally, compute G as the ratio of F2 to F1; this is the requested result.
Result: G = 0.258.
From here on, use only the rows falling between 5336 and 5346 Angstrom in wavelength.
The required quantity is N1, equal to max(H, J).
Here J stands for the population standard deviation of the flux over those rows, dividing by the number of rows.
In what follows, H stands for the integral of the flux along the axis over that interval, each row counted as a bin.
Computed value 102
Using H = 102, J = 0.093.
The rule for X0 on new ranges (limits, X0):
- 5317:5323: 0.100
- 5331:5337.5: 0.050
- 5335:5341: 0.050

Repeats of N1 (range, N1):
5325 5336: 111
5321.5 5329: 75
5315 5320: 53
